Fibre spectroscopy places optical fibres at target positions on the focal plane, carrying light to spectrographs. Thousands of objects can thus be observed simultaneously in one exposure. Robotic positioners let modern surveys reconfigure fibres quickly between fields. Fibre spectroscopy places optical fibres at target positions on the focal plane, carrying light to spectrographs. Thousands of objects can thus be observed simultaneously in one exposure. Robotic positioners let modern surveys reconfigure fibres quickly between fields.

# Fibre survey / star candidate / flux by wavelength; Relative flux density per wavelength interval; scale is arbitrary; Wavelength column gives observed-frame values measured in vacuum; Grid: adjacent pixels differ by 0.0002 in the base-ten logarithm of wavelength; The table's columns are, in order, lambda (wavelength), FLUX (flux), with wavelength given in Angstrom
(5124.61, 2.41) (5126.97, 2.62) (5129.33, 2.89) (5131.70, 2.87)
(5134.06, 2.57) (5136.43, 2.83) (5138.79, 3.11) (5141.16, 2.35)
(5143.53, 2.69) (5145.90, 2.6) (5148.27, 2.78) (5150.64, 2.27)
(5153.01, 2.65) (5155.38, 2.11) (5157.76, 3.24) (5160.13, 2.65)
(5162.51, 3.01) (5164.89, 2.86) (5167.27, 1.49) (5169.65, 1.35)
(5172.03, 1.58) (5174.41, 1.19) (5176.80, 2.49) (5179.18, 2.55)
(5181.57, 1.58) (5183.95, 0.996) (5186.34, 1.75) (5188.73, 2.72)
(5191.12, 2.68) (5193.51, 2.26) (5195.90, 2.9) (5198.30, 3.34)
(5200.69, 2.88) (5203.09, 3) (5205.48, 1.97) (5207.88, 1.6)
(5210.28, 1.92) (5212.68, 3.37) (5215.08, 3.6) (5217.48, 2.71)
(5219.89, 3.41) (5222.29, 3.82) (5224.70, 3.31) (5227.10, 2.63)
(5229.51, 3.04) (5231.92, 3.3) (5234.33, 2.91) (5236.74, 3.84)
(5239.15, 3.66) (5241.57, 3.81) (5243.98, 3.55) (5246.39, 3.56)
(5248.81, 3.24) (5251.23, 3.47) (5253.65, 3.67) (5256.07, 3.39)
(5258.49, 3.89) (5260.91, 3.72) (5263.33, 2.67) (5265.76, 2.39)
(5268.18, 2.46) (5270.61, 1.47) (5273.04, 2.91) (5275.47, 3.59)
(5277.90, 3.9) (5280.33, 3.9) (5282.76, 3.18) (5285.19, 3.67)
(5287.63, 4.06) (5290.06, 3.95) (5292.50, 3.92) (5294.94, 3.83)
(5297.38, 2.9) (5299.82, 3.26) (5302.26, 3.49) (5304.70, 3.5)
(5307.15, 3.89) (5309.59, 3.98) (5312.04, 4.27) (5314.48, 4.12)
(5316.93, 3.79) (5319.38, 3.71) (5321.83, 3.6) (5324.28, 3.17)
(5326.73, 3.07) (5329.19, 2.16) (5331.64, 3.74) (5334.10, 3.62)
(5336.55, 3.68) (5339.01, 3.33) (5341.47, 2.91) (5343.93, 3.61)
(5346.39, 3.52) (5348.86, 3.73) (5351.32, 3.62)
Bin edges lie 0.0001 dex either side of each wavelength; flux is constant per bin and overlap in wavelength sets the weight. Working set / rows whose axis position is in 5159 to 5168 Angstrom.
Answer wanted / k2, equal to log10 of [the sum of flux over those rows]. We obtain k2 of 1.00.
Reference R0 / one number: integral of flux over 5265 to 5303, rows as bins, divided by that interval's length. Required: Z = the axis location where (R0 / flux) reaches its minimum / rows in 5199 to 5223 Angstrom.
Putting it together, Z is 5222.29 Angstrom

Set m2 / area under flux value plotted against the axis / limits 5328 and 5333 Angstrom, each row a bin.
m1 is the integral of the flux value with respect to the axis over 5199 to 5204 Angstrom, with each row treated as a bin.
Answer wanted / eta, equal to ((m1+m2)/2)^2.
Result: 221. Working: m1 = 15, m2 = 15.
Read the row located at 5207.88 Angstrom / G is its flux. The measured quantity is 1.6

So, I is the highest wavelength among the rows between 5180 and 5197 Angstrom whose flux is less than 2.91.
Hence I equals 5195.90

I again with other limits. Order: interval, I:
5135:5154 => 5153.01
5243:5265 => 5263.33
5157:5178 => 5176.80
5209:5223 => 5217.48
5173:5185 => 5183.95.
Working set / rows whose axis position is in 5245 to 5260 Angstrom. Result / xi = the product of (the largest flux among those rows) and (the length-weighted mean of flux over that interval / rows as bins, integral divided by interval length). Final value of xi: 13.8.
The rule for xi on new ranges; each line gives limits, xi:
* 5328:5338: 12.4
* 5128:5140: 8.9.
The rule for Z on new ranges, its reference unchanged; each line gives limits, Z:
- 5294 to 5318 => 5312.04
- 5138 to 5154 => 5138.79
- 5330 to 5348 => 5331.64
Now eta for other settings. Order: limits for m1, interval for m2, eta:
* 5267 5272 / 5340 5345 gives 172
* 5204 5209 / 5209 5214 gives 127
